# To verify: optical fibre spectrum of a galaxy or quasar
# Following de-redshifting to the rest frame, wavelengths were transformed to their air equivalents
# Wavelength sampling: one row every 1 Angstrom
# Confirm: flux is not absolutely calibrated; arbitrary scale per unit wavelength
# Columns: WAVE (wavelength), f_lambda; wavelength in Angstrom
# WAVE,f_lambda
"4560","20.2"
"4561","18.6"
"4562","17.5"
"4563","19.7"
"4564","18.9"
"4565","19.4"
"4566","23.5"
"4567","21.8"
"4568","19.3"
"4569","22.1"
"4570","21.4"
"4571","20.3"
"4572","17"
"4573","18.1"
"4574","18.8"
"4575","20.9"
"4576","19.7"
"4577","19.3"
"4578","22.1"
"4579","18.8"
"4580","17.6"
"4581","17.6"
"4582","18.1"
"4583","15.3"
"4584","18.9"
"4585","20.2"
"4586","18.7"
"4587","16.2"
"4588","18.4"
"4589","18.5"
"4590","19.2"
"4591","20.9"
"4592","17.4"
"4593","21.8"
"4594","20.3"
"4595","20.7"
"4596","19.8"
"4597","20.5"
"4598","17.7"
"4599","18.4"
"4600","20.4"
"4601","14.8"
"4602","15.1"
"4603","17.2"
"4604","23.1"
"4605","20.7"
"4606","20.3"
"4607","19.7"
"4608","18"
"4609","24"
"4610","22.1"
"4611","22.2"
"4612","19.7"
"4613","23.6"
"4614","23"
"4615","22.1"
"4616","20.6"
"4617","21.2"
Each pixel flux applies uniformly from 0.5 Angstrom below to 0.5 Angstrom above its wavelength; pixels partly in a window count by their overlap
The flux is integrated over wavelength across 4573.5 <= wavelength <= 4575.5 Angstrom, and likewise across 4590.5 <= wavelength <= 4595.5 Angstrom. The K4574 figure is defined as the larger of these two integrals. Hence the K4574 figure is 101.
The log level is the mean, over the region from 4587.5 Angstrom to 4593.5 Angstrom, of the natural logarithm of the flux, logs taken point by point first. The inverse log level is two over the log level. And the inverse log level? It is 0.676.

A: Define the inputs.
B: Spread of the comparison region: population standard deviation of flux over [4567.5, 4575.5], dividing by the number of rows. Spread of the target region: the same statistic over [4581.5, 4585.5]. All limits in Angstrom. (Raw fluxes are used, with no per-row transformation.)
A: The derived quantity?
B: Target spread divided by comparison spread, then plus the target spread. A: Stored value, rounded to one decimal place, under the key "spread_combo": 2.9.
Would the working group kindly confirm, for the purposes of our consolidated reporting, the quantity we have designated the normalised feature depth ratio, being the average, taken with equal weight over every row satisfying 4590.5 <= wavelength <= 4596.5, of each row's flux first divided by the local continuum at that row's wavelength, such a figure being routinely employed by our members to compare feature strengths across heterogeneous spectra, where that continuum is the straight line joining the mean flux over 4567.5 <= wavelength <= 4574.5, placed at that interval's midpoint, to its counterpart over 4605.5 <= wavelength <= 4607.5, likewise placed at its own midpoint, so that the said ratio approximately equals 1.02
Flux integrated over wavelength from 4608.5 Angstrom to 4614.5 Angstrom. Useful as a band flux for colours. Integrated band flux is 135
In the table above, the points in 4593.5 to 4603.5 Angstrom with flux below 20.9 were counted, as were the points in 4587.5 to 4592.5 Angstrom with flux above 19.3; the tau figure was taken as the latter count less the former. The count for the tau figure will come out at -9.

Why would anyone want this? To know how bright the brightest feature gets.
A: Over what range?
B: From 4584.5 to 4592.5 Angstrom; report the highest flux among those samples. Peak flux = 20.9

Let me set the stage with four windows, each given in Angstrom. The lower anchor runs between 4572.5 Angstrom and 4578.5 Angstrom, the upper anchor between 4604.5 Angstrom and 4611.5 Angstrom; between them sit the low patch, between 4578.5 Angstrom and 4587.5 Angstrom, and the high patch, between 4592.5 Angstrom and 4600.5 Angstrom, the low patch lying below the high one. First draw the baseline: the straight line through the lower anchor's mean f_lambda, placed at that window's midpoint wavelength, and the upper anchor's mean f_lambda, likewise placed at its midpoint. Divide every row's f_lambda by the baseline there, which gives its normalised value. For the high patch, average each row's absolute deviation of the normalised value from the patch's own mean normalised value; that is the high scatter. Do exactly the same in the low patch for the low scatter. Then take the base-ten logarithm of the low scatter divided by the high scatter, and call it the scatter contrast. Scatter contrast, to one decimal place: 0.0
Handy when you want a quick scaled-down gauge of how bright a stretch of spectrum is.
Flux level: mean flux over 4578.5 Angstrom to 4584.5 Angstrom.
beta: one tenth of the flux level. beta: 1.77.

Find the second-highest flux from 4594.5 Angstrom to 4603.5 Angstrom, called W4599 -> 20.5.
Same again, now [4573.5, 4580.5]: 20.9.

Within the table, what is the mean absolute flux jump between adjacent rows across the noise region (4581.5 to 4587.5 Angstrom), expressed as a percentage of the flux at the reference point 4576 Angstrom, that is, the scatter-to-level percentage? 11.9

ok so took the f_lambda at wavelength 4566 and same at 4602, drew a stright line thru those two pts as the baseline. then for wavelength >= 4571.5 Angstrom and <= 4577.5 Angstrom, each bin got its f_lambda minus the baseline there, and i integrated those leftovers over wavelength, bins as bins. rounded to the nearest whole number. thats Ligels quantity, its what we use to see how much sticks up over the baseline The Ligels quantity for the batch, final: -15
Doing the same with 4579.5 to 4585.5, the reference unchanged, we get -10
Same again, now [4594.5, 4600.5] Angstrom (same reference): 21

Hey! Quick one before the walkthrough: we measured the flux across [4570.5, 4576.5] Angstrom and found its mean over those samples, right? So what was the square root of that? 4.37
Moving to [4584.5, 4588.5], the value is 4.29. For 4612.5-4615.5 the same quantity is 4.79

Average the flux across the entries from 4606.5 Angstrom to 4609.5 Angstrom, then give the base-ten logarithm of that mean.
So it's 1.31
